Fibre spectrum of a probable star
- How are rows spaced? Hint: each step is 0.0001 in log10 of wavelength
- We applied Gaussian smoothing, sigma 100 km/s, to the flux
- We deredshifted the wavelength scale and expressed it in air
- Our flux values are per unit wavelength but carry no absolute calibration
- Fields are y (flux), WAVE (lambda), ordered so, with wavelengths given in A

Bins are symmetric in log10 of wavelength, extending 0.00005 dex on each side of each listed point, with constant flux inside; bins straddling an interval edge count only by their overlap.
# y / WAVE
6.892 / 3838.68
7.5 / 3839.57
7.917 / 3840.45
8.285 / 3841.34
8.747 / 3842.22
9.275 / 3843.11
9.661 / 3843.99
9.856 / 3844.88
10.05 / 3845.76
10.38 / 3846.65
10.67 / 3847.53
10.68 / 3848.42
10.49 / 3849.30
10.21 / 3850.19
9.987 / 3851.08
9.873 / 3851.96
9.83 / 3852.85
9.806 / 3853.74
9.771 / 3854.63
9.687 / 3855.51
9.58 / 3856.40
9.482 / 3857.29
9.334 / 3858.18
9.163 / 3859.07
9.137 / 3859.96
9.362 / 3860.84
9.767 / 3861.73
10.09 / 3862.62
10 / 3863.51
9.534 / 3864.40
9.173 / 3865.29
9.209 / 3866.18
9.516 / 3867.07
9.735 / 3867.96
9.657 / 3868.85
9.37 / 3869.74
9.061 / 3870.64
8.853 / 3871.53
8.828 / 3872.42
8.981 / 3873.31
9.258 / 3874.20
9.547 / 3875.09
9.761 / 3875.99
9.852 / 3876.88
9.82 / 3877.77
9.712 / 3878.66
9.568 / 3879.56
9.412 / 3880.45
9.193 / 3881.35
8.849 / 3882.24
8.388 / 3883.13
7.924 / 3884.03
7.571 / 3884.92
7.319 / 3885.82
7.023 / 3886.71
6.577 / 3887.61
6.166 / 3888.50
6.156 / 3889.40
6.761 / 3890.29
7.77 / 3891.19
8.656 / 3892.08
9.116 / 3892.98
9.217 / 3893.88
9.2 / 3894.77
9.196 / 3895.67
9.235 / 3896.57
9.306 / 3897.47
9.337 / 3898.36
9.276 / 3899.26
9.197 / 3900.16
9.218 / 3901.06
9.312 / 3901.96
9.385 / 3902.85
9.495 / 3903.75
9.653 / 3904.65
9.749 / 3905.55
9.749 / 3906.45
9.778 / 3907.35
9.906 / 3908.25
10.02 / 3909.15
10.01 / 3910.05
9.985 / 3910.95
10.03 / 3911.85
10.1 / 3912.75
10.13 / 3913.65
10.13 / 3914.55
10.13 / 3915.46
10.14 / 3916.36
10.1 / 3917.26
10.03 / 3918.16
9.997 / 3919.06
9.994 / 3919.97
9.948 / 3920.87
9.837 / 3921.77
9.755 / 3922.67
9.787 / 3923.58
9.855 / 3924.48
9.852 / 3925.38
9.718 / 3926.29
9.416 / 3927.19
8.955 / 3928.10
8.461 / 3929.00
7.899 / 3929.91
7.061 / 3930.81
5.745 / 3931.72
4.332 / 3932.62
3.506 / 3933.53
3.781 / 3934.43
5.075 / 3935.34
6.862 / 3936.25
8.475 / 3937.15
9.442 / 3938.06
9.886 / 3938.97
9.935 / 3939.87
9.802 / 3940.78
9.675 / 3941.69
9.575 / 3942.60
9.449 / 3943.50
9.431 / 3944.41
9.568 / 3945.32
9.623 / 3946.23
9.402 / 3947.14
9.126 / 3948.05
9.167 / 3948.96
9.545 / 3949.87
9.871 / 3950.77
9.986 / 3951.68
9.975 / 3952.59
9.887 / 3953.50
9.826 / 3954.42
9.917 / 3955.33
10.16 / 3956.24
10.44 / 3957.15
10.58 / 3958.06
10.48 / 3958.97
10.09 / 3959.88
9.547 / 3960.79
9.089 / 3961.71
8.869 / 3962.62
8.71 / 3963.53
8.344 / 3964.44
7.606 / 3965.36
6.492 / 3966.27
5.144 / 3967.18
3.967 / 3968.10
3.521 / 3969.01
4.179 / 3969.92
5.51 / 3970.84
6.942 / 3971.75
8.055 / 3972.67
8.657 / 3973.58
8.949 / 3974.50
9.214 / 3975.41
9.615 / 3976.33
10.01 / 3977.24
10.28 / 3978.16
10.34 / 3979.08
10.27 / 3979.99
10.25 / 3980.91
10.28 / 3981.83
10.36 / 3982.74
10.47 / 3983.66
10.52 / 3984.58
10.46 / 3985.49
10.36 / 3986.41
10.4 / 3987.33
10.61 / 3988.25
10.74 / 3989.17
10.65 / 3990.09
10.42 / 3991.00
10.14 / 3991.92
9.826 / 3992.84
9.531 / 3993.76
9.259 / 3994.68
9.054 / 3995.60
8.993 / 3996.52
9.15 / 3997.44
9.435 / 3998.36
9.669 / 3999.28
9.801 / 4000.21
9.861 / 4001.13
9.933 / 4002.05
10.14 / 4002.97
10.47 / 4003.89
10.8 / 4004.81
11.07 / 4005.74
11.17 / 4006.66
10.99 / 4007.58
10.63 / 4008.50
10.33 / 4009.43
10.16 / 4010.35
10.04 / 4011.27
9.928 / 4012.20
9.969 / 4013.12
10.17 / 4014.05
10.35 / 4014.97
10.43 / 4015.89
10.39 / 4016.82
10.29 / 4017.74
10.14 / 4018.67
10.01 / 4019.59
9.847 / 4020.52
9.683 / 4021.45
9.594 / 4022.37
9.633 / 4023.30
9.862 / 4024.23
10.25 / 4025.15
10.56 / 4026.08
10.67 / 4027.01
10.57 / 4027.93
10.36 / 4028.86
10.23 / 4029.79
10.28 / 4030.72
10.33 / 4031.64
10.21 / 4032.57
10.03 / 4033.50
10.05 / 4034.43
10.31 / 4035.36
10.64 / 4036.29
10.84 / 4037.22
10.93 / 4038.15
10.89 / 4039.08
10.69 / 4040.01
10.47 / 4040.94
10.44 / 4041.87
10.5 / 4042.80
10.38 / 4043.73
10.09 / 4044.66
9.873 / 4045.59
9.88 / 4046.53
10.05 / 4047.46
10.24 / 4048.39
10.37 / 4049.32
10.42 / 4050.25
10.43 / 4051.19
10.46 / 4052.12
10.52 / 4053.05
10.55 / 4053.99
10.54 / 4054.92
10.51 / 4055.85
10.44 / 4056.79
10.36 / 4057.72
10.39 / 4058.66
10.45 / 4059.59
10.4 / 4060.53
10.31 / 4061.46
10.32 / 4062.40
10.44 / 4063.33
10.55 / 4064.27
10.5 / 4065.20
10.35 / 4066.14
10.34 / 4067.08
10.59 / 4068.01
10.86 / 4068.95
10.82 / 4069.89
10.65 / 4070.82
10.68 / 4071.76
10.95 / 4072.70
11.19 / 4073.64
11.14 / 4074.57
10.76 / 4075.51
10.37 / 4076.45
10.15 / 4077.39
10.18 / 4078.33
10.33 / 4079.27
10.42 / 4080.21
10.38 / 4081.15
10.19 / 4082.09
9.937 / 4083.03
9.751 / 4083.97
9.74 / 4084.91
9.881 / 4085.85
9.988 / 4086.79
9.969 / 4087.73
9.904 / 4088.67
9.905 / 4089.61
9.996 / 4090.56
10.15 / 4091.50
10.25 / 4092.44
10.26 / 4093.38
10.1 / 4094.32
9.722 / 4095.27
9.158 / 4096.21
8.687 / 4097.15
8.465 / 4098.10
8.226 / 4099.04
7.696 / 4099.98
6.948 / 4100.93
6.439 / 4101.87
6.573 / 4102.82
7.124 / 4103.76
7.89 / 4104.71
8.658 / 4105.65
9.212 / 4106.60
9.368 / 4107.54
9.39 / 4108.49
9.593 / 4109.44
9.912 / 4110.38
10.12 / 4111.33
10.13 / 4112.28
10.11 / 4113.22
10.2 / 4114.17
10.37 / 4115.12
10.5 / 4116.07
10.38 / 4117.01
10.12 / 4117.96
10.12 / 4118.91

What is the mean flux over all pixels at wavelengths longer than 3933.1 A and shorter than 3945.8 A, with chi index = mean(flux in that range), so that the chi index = 8.2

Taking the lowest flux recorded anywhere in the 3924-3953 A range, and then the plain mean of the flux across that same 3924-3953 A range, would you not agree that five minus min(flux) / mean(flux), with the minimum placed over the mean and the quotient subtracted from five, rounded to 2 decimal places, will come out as 4.59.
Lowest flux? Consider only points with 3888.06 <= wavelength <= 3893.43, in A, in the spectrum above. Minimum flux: 6.156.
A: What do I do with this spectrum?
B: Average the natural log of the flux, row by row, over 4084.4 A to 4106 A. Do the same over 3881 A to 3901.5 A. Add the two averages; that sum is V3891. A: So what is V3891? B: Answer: 4.29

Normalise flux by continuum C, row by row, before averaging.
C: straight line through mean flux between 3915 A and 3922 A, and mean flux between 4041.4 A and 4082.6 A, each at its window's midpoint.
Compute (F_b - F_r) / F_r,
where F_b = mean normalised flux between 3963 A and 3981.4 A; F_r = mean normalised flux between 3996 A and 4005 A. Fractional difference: -0.20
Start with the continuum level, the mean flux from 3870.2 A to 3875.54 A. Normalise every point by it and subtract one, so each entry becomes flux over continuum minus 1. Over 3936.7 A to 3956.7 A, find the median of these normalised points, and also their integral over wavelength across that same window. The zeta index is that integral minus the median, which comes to 1.1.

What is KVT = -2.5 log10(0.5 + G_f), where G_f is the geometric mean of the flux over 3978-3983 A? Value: -2.58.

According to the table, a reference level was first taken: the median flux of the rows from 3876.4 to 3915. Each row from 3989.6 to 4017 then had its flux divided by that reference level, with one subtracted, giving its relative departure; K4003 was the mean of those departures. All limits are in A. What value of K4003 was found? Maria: 0.08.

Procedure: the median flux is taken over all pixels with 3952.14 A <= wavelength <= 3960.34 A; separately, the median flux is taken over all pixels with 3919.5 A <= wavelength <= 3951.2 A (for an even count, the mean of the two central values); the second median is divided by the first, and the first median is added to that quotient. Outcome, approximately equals 11.0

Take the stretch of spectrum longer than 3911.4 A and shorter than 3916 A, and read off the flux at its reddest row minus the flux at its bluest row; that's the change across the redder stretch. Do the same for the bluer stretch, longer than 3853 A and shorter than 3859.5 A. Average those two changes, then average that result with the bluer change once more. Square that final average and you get 0.21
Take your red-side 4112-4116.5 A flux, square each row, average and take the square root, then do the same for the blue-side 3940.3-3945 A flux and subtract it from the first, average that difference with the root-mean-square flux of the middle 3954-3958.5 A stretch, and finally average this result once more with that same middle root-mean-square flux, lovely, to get 7.8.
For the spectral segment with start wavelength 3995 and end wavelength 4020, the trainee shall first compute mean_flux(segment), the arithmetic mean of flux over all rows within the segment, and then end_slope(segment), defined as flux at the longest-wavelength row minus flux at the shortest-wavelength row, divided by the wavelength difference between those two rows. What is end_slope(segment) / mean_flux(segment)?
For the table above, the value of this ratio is 0.0039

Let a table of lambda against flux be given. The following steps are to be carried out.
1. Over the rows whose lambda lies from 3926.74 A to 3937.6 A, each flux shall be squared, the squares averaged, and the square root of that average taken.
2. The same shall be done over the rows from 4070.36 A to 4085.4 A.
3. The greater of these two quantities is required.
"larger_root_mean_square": 10.4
